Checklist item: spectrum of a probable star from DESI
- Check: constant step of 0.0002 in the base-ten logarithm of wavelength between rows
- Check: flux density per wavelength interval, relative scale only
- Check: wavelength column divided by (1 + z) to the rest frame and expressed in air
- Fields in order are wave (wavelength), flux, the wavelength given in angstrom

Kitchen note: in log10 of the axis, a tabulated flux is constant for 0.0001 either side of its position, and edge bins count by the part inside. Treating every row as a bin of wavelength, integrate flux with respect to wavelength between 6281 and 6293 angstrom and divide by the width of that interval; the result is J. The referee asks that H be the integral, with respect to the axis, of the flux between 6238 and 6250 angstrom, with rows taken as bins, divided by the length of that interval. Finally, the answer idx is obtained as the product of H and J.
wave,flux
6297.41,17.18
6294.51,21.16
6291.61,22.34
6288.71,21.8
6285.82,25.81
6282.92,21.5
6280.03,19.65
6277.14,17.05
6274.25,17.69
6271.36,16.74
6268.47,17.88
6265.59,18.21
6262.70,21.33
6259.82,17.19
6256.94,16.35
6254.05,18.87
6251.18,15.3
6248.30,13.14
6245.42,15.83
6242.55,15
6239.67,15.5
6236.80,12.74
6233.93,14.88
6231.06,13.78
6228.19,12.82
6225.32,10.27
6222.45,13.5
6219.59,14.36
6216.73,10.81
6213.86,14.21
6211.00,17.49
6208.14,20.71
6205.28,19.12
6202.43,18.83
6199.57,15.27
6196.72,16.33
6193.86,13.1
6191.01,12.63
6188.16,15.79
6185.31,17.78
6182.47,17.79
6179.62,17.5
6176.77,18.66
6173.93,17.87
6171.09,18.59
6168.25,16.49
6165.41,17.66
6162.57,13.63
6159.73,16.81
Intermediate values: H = 15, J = 22.7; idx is 337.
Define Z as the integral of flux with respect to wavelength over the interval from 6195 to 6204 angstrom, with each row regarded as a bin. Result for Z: 151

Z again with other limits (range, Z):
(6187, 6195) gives 110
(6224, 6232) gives 98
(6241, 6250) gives 132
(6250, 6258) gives 135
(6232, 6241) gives 129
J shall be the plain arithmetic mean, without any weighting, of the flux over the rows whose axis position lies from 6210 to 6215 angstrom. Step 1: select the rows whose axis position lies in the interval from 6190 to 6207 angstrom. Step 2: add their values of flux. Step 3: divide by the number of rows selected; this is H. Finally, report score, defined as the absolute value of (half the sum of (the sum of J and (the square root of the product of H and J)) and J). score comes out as 23.8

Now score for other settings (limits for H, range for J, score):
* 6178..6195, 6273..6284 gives 27.6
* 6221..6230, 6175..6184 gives 25.4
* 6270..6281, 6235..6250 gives 22.5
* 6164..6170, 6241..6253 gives 22.8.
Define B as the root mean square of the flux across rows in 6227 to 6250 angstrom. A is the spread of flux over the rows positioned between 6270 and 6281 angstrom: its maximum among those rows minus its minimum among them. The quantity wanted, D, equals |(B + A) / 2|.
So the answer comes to 8.6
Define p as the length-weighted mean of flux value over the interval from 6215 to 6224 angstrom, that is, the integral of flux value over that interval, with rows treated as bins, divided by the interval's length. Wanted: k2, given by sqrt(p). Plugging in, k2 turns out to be 3.6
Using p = 13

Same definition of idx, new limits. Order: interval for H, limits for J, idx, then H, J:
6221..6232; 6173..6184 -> 225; 13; 18.0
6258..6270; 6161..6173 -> 309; 19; 16.6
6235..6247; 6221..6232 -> 185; 15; 12.5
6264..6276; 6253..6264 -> 324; 18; 18.4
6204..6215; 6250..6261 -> 305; 18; 17.0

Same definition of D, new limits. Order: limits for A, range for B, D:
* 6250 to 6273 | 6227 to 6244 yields 10.1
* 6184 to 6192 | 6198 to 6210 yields 11.9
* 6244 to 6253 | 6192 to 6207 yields 9.7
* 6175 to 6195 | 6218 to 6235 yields 9.7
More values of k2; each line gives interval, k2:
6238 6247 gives 3.9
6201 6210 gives 4.4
